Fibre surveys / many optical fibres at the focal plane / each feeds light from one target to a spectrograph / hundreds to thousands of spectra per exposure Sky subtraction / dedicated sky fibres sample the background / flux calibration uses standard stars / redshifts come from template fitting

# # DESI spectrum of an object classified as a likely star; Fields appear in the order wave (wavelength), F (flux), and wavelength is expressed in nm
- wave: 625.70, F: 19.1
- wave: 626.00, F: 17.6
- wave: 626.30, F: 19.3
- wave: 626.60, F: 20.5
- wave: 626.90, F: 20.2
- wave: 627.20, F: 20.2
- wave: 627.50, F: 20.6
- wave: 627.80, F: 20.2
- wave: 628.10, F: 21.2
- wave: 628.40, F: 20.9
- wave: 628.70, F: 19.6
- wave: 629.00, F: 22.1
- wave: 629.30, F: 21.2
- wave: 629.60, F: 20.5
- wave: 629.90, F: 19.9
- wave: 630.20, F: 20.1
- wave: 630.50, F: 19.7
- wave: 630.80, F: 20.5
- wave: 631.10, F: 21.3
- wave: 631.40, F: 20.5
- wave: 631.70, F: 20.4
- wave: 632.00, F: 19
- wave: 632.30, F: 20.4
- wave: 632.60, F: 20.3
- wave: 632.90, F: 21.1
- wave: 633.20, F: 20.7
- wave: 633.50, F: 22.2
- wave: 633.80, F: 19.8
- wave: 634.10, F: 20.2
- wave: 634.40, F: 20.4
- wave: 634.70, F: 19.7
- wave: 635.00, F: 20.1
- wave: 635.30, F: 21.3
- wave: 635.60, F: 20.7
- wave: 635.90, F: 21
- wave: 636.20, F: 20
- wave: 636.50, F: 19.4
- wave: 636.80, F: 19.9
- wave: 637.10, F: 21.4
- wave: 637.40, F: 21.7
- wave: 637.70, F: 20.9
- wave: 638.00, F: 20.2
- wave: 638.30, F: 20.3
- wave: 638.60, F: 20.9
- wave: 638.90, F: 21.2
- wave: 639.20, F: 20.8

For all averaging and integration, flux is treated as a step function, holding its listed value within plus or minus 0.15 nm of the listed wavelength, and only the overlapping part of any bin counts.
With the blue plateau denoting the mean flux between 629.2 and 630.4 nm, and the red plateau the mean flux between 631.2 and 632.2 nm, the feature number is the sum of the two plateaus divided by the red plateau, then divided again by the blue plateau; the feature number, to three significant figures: 0.0990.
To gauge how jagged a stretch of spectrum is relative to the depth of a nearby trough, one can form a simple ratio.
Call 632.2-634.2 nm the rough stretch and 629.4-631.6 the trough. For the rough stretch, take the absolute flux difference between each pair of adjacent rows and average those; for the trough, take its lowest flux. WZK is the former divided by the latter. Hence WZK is 0.047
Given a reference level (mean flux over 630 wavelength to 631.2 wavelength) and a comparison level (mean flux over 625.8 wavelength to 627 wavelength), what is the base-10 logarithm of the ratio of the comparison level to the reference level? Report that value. -0.022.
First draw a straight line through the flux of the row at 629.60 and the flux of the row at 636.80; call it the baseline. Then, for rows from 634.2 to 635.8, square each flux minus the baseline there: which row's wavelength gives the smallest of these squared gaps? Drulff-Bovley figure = 635.00 nm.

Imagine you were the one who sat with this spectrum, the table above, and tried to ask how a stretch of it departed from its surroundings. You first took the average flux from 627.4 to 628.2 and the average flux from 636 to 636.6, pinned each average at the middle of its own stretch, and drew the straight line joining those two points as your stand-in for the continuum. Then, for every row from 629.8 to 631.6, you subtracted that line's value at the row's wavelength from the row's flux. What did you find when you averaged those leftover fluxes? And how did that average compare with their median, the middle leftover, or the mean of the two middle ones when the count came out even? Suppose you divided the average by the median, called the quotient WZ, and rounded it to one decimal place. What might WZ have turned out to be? 0.2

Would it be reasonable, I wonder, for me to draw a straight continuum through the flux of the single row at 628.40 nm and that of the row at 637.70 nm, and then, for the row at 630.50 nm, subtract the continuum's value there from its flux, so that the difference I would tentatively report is -1.2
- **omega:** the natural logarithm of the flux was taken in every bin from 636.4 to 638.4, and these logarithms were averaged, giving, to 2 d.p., 3.02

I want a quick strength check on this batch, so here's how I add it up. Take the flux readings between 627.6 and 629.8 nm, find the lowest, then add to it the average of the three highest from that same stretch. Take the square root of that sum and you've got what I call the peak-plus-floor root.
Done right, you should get 6.41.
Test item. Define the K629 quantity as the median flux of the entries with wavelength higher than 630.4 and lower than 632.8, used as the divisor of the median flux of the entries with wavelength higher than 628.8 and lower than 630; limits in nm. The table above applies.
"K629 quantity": 1.02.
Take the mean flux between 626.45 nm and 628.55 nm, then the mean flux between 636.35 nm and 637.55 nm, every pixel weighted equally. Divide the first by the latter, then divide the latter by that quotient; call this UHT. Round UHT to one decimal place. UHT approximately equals 20.7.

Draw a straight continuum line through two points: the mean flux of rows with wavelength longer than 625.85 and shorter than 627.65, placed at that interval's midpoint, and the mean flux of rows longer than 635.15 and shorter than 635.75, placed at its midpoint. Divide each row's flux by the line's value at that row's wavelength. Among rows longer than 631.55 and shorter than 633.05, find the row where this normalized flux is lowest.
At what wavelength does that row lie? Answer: 632.00 nm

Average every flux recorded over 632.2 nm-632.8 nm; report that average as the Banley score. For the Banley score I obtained 20.4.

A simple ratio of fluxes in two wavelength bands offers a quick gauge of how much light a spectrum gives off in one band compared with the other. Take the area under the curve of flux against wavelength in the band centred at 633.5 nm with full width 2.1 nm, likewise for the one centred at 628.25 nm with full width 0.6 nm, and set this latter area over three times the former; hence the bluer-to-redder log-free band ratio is 0.10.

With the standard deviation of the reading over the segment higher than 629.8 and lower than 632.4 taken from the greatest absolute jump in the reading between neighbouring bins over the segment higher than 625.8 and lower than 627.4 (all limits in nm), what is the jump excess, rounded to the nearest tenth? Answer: 1.1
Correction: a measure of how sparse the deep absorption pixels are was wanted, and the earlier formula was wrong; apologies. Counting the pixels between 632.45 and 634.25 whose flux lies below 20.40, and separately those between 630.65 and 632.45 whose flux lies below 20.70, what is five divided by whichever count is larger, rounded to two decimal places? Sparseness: 1.00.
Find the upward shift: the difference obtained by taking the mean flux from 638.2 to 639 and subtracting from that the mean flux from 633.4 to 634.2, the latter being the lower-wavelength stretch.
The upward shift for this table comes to 0.1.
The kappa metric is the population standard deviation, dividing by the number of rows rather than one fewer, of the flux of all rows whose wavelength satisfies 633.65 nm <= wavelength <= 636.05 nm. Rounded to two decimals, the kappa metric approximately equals 0.53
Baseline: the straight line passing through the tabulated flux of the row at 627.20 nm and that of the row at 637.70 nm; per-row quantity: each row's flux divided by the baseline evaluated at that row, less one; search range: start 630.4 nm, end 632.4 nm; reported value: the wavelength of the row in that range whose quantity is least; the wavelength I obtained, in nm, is 632.00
